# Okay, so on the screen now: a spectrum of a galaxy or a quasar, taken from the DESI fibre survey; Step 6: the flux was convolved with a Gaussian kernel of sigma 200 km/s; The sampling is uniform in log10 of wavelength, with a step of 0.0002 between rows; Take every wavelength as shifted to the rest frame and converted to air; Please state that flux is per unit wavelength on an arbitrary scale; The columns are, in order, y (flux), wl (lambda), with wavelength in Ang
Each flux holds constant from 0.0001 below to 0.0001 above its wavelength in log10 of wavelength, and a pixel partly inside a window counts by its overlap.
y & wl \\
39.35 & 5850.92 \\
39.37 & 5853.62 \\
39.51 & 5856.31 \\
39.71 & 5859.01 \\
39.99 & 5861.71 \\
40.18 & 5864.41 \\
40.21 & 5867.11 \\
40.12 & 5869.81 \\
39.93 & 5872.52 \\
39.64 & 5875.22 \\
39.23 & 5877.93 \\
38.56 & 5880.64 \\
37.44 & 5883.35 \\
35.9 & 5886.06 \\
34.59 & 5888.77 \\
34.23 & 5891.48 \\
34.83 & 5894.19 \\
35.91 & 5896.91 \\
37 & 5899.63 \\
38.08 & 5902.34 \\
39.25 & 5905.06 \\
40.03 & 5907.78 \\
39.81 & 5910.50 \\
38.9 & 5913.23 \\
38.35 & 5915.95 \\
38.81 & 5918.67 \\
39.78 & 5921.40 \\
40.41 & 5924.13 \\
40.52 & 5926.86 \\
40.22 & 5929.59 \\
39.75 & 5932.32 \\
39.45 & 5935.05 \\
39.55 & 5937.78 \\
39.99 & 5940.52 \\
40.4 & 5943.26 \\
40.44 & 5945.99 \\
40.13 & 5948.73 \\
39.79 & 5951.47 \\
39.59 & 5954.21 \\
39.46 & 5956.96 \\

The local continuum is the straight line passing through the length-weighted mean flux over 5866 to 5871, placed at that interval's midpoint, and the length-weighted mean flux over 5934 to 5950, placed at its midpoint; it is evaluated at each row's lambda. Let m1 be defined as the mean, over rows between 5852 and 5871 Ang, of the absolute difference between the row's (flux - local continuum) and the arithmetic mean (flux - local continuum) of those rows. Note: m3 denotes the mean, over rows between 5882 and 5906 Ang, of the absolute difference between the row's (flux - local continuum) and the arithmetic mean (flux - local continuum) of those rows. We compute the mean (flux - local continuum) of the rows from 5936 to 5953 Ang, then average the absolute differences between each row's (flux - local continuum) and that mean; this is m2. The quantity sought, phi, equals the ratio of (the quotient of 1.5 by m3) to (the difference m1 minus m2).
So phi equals 41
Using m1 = 0.3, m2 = 0.28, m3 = 1.41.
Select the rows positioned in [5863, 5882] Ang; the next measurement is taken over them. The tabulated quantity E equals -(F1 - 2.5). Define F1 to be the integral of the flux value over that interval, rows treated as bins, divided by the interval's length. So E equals -37.2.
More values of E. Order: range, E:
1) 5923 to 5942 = -37.5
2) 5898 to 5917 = -36.2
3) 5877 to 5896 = -33.8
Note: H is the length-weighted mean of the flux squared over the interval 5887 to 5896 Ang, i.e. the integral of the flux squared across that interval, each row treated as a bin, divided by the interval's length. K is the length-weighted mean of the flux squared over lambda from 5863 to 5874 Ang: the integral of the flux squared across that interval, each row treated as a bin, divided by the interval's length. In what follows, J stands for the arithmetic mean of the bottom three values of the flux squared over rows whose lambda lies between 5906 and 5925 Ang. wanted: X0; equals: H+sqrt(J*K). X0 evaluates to 2755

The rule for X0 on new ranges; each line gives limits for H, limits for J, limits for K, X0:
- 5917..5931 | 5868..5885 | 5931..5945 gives 3124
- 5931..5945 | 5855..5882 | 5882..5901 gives 2985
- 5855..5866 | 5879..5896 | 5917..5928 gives 2964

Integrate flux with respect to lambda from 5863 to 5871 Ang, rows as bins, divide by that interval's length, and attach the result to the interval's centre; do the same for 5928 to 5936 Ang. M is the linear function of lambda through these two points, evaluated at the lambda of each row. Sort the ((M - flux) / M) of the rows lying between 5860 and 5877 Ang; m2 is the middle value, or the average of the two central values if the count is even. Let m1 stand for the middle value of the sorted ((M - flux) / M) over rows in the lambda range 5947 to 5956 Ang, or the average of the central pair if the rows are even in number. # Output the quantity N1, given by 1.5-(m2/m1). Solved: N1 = 8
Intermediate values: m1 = -0.001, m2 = 0.003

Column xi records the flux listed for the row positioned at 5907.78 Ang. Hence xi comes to 40.03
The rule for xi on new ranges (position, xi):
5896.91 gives 35.91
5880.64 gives 38.56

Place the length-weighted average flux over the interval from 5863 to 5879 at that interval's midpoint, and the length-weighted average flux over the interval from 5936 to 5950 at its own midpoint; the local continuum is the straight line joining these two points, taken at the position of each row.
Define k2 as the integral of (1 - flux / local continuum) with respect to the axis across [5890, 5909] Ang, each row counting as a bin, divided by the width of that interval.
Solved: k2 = 0.074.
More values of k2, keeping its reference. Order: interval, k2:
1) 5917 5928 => 0.005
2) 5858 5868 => -0.004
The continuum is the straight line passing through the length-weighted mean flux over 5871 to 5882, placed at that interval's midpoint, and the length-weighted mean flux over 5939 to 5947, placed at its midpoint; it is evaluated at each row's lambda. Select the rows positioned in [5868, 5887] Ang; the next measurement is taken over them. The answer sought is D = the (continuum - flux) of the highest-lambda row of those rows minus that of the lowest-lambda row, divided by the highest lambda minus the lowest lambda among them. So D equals 0.3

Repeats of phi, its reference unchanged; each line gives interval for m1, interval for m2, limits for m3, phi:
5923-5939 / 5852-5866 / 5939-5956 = 49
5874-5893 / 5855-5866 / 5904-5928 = 1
